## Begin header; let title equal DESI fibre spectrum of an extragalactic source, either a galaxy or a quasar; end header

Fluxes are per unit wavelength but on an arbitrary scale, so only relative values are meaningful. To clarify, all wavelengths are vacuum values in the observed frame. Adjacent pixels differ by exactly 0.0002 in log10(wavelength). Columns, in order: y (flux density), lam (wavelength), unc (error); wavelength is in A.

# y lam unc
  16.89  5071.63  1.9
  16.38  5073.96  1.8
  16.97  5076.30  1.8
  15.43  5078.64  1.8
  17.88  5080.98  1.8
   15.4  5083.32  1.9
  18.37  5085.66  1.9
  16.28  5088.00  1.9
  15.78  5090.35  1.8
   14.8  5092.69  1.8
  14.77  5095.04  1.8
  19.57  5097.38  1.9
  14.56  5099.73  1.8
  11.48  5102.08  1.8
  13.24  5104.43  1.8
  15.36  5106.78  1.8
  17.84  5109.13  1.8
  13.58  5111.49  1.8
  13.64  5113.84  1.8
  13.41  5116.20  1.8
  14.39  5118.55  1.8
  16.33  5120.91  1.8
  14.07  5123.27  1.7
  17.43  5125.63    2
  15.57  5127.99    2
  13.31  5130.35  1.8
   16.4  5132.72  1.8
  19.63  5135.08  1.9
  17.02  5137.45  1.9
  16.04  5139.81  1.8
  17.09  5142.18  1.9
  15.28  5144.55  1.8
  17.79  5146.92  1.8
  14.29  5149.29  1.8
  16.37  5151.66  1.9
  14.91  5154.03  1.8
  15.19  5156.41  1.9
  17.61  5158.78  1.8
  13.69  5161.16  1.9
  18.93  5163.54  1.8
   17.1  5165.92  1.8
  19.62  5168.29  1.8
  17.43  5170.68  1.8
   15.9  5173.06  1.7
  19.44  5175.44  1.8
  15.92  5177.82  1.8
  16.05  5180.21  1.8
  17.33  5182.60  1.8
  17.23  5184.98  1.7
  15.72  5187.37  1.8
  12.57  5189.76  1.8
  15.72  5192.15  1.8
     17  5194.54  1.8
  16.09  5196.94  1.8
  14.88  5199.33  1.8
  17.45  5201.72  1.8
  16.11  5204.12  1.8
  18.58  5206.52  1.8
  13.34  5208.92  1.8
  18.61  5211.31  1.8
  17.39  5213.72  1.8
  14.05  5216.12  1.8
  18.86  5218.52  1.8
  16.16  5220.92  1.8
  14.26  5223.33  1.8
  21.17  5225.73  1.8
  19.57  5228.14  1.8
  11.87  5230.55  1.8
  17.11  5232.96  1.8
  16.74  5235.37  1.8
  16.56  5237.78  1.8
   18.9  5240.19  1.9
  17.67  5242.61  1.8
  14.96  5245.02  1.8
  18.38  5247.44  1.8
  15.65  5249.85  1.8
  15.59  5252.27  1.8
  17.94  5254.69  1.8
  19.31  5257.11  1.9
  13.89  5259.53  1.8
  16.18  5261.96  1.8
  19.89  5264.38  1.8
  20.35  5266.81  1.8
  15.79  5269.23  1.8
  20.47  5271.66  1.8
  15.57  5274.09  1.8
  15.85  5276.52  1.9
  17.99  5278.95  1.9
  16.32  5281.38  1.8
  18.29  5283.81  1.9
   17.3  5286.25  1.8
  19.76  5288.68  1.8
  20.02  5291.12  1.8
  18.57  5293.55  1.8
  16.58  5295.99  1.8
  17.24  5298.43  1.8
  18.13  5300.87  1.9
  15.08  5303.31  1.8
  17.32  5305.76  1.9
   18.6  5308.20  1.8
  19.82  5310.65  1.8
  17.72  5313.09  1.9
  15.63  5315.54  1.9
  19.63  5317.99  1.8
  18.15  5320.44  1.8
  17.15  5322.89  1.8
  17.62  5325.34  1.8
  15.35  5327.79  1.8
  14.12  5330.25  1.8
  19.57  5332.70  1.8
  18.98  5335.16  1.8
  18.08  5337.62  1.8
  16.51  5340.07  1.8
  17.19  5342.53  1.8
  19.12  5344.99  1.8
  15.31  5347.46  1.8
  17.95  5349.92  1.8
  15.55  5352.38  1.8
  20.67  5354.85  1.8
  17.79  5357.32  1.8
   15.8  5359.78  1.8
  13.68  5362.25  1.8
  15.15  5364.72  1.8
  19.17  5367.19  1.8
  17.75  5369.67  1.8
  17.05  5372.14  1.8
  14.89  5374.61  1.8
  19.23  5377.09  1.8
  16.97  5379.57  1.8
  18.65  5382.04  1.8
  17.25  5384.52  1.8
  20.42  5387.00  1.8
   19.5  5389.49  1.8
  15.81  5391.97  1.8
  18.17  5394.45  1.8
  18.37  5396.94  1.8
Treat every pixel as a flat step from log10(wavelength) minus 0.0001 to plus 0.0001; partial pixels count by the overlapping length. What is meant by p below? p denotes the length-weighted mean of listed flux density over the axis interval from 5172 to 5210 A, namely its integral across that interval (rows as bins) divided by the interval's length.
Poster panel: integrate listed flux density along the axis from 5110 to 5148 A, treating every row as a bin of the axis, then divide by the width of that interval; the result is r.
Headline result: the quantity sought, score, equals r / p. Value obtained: 0.97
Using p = 16.2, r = 15.7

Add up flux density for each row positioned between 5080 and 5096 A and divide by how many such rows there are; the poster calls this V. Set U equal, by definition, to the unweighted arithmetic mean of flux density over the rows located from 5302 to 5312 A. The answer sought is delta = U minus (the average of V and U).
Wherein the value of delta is 0.8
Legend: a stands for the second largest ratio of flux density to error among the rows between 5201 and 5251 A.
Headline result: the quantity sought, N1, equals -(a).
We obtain -10.87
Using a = 10.9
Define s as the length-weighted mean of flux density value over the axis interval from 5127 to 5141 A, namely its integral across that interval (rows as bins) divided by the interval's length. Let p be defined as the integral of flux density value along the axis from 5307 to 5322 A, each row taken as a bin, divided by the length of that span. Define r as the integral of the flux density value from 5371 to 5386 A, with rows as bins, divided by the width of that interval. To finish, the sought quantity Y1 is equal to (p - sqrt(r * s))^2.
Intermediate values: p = 18.2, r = 17.4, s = 16.3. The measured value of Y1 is 1.9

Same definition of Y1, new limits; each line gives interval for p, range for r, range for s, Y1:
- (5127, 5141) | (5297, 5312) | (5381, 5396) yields 2.7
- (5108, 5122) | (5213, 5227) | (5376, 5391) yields 8.6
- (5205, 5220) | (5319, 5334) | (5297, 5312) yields 0.3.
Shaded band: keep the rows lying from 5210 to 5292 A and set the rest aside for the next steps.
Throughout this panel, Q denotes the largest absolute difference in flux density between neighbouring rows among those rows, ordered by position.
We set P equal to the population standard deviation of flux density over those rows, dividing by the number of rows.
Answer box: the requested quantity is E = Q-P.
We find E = 5.5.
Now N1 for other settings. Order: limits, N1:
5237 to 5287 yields -11.31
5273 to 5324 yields -11.01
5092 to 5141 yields -10.30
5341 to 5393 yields -11.34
